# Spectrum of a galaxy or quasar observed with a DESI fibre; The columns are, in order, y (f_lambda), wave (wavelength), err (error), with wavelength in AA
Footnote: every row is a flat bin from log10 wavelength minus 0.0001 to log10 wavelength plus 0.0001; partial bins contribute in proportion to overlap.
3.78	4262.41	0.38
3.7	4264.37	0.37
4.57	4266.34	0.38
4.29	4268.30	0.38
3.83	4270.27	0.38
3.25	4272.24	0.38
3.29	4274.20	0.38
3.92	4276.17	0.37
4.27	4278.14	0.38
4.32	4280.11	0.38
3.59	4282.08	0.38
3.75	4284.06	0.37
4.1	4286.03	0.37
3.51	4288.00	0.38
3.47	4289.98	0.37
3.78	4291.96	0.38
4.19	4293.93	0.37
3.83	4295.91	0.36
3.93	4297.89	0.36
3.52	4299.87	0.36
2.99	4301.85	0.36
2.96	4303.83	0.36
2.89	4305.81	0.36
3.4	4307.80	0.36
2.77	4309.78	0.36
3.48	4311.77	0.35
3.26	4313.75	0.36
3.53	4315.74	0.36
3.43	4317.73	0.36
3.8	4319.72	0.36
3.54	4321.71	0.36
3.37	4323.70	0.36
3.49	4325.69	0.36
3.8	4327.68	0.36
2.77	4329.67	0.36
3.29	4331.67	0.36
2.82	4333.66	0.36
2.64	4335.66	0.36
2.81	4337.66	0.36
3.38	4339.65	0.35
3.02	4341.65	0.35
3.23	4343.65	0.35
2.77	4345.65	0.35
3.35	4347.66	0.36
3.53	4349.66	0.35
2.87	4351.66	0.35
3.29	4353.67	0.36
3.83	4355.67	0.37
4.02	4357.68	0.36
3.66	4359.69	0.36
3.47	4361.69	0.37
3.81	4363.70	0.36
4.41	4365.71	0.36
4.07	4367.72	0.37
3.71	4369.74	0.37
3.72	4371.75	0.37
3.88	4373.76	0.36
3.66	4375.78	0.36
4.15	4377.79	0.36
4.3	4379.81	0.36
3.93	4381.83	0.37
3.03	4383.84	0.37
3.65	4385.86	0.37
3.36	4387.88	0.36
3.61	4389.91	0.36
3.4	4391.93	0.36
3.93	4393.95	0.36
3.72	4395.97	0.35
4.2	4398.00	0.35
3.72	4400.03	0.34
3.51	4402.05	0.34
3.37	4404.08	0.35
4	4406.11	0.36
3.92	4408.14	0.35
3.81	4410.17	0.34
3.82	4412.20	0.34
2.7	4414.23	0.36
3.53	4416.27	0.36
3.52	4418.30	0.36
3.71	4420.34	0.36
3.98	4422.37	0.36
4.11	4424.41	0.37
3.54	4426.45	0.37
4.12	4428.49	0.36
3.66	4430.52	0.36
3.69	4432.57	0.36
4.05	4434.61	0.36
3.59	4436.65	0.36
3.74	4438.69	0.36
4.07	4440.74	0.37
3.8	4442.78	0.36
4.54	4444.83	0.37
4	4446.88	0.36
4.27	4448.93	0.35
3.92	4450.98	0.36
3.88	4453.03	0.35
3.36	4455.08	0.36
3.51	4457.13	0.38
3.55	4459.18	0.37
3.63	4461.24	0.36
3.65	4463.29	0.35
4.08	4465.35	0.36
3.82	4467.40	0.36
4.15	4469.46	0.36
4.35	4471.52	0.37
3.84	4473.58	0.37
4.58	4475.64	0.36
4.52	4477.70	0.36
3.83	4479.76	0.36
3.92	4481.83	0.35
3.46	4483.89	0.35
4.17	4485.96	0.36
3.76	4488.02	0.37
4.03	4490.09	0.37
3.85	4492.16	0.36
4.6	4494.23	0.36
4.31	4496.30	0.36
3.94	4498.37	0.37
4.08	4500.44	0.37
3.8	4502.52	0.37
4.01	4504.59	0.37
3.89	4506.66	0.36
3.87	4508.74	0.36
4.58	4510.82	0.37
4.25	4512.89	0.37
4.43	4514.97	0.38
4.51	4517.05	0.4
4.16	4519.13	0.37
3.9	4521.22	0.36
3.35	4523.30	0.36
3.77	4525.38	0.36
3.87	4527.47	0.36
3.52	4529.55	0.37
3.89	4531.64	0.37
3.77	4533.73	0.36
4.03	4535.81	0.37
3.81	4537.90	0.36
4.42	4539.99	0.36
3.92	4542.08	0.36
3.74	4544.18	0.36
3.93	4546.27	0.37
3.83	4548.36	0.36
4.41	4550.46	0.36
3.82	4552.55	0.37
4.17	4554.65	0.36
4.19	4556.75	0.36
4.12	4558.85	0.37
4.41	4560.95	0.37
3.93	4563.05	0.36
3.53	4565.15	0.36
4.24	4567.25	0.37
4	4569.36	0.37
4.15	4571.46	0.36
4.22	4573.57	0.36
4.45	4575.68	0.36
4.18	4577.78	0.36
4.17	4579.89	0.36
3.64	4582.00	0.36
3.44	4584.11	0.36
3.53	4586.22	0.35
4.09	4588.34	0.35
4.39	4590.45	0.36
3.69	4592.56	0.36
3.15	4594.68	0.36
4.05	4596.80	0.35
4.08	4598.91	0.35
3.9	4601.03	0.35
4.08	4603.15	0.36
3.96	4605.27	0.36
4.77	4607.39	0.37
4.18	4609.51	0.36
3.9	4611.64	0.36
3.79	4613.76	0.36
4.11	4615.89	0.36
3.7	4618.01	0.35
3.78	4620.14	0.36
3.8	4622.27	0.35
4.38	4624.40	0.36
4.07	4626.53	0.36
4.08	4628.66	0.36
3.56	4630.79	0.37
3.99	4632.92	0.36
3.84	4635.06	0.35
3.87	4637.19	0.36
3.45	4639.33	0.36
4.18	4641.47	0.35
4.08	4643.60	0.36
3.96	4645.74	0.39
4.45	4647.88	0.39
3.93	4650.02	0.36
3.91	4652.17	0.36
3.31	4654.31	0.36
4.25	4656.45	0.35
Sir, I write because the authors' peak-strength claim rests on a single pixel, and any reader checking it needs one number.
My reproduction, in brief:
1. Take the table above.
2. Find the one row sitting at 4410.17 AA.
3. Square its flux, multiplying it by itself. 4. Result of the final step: 15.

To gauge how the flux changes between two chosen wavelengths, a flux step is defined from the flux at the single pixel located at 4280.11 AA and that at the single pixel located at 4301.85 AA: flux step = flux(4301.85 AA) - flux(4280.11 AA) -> -1.3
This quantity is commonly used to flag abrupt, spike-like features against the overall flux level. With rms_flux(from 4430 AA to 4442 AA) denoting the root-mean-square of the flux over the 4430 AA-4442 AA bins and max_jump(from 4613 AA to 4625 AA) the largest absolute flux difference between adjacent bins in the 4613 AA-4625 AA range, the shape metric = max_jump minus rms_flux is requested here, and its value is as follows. -3.2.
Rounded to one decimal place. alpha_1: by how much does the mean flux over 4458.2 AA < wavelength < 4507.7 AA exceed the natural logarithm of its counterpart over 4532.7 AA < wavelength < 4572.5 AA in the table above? 2.6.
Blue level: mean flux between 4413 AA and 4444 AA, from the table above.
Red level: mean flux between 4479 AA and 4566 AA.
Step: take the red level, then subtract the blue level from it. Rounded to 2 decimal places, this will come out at 0.27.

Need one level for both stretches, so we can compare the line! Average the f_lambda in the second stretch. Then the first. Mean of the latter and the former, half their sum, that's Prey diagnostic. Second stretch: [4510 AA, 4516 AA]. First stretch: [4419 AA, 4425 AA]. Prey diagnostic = 4.2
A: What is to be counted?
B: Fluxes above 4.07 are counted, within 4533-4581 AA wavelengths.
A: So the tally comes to 12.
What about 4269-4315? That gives 4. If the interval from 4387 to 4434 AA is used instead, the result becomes 3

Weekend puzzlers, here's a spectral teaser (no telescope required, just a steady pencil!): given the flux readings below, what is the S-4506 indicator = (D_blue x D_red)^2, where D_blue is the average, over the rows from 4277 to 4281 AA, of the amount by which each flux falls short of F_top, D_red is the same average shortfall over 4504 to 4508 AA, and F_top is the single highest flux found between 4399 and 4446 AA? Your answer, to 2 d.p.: 0.02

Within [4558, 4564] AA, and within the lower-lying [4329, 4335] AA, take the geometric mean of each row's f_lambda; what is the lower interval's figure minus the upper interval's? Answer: -1.2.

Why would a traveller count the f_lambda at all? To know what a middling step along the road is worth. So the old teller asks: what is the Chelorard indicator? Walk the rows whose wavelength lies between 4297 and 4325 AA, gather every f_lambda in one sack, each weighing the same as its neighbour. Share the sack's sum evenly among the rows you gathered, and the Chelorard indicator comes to 3.35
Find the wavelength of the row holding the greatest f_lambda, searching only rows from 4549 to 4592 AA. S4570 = 4575.68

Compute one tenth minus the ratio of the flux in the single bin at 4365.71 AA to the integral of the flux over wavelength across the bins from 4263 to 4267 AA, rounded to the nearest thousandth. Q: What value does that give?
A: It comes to -0.171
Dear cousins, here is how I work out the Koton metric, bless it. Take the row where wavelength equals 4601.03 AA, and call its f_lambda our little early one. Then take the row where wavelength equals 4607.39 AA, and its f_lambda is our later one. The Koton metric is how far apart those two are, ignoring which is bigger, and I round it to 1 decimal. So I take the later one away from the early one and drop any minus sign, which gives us 0.9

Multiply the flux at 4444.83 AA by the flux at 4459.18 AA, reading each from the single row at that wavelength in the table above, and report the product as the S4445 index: 16.1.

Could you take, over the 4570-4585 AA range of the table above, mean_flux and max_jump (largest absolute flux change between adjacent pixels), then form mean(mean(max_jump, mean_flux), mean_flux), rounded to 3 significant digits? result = 3.16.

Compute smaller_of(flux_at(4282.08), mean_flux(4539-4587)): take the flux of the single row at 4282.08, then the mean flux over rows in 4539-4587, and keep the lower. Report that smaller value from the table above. 3.59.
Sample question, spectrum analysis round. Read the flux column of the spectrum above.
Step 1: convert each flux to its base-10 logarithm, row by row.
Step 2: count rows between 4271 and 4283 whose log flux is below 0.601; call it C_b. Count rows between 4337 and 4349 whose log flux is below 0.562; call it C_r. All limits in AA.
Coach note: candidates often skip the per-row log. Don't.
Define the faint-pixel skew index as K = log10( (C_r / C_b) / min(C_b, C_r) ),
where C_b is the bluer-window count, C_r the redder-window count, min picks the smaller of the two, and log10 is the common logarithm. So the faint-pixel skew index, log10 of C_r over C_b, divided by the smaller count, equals -0.43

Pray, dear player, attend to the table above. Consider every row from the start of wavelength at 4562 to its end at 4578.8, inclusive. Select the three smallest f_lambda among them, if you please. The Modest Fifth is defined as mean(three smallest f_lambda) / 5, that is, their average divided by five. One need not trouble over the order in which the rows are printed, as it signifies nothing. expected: 0.76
